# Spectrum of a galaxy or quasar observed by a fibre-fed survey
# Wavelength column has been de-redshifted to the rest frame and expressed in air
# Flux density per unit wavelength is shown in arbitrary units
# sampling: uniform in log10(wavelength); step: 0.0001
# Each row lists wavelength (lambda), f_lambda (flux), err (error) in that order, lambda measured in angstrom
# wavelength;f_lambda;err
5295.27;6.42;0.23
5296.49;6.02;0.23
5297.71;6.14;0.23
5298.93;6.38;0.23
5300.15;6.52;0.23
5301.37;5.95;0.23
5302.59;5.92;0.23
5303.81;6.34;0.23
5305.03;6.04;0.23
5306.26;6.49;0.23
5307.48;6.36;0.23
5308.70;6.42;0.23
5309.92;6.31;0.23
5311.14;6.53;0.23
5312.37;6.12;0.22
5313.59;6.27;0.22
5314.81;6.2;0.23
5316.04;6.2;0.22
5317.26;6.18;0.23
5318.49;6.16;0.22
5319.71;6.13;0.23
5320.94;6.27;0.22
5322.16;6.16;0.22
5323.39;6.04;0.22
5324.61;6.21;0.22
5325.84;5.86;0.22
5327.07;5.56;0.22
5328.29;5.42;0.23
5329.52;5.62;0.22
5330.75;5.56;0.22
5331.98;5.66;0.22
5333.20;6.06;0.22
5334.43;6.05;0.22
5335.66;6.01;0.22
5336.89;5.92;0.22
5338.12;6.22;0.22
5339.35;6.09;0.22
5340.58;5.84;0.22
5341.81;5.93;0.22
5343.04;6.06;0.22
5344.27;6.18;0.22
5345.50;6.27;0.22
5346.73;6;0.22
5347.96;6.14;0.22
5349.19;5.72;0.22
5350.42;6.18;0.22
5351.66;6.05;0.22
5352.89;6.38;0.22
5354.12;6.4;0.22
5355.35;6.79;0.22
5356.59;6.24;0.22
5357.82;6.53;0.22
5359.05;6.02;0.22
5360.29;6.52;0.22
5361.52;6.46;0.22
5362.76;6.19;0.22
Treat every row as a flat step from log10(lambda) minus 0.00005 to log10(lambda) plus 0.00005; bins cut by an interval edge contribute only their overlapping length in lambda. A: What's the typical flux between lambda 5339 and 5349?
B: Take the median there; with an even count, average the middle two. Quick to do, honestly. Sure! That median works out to 6.1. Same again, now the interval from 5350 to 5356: 6.4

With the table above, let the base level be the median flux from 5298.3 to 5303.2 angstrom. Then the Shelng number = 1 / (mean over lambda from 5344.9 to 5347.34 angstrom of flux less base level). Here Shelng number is -33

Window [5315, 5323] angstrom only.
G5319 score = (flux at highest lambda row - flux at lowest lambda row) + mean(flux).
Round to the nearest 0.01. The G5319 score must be 6.14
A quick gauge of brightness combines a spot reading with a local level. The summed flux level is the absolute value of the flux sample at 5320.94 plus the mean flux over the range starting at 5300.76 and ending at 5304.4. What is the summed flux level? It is 12.3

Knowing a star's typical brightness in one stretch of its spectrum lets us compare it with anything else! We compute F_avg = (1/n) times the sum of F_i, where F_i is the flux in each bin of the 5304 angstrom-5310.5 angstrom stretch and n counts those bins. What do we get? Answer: 6.3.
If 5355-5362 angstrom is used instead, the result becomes 6.4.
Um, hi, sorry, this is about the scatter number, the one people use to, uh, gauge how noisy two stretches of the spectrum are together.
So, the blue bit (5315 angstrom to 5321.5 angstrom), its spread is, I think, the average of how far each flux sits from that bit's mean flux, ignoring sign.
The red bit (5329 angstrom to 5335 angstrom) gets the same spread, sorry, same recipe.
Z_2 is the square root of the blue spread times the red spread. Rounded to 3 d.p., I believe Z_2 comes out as 0.089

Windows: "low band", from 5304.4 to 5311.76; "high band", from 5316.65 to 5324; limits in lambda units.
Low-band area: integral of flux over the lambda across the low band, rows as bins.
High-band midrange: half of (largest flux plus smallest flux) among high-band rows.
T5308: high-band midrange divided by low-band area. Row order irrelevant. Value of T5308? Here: 0.132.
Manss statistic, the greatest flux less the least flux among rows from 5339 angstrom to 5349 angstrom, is 0.4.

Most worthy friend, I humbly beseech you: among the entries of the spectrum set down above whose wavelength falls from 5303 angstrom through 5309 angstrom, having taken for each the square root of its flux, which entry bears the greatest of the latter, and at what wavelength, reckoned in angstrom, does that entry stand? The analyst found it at 5306.26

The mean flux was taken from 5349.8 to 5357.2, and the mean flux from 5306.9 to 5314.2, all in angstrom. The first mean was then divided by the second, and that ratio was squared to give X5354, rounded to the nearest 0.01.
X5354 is 1.00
